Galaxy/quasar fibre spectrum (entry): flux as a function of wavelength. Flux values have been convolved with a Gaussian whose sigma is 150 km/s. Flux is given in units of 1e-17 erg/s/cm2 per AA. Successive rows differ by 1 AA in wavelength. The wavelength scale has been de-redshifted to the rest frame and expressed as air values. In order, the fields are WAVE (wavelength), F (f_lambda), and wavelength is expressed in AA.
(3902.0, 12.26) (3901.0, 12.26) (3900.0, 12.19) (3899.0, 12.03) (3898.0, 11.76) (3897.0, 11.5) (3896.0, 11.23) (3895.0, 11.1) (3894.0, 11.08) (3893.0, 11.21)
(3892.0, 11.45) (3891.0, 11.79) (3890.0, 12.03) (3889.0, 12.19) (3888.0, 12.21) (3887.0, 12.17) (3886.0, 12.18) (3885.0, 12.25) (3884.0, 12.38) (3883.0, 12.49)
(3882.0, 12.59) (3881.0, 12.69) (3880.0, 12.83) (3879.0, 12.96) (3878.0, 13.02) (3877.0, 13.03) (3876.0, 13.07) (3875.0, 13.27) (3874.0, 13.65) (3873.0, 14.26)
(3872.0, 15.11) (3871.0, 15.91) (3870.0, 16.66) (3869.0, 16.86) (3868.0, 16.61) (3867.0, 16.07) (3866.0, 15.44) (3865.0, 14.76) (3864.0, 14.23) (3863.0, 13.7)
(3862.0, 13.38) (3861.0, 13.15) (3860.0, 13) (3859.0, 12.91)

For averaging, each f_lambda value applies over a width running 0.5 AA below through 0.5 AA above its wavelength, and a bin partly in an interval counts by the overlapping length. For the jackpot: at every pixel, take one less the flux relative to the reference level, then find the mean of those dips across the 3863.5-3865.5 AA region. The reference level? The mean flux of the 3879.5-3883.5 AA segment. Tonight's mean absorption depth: -0.15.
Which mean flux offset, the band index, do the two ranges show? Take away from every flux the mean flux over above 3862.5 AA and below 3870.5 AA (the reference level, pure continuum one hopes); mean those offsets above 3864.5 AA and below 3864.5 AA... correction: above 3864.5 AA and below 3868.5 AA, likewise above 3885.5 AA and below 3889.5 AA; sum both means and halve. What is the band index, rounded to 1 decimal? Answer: -1.6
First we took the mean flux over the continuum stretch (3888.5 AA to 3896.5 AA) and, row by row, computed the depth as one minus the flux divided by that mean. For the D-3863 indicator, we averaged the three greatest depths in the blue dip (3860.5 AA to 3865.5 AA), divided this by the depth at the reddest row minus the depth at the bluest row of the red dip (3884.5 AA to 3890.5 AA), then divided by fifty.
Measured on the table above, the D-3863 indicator -0.17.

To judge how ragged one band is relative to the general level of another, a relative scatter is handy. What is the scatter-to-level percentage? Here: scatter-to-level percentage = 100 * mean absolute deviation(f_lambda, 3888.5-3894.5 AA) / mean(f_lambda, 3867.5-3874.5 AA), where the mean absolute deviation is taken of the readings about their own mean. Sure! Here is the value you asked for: 2.4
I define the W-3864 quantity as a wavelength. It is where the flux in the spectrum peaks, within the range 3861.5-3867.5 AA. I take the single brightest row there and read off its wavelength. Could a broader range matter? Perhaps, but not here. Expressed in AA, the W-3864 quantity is 3867.0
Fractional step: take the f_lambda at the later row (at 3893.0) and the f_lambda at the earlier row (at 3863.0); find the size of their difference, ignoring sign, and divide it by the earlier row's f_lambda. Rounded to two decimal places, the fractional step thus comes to 0.18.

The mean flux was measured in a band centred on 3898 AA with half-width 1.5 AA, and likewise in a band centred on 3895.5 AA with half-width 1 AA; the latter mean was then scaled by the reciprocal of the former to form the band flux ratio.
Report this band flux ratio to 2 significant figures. 0.95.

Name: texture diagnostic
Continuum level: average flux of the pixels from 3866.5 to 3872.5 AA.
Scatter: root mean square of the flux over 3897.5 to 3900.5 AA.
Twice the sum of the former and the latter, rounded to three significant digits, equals 56.4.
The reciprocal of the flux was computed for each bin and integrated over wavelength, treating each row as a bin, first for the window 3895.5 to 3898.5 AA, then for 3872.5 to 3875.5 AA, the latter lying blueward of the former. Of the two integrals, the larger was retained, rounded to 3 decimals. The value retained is 0.261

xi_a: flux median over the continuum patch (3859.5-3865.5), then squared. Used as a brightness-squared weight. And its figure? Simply 183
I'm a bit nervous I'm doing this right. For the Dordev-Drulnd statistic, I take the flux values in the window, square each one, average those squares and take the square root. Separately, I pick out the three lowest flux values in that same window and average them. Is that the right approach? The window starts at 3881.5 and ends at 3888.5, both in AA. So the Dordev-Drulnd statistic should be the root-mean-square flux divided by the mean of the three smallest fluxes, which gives 1.011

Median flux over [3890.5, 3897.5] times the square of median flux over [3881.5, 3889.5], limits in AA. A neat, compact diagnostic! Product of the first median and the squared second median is 1680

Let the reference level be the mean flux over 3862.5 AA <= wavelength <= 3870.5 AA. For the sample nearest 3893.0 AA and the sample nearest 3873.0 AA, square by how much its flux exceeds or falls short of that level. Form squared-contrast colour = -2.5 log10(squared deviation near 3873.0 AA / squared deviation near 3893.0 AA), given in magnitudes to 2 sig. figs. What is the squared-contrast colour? 2.6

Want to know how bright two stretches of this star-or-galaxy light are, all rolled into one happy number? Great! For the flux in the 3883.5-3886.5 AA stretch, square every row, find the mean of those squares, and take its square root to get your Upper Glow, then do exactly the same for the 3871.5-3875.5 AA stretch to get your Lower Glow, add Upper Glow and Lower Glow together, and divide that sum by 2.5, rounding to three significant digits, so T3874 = 10.5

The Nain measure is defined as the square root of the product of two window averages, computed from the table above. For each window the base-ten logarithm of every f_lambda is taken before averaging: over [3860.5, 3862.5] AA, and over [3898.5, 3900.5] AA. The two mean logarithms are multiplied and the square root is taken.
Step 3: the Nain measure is 1.10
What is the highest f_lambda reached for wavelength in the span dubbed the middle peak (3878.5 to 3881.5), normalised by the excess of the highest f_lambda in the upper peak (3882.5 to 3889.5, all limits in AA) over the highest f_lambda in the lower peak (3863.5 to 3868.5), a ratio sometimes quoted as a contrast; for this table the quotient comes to -3.1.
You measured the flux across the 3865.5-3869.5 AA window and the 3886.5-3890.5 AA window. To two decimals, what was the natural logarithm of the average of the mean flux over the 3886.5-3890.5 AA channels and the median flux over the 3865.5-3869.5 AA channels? 2.66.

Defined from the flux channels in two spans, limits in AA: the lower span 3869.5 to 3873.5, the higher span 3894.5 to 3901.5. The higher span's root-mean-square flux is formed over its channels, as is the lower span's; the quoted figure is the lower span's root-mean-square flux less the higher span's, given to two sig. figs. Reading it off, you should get 3.8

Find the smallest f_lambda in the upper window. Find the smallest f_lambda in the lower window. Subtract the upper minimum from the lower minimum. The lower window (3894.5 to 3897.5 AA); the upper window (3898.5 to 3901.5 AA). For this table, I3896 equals -0.9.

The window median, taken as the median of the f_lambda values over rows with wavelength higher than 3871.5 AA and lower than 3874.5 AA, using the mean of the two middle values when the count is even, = 14.3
